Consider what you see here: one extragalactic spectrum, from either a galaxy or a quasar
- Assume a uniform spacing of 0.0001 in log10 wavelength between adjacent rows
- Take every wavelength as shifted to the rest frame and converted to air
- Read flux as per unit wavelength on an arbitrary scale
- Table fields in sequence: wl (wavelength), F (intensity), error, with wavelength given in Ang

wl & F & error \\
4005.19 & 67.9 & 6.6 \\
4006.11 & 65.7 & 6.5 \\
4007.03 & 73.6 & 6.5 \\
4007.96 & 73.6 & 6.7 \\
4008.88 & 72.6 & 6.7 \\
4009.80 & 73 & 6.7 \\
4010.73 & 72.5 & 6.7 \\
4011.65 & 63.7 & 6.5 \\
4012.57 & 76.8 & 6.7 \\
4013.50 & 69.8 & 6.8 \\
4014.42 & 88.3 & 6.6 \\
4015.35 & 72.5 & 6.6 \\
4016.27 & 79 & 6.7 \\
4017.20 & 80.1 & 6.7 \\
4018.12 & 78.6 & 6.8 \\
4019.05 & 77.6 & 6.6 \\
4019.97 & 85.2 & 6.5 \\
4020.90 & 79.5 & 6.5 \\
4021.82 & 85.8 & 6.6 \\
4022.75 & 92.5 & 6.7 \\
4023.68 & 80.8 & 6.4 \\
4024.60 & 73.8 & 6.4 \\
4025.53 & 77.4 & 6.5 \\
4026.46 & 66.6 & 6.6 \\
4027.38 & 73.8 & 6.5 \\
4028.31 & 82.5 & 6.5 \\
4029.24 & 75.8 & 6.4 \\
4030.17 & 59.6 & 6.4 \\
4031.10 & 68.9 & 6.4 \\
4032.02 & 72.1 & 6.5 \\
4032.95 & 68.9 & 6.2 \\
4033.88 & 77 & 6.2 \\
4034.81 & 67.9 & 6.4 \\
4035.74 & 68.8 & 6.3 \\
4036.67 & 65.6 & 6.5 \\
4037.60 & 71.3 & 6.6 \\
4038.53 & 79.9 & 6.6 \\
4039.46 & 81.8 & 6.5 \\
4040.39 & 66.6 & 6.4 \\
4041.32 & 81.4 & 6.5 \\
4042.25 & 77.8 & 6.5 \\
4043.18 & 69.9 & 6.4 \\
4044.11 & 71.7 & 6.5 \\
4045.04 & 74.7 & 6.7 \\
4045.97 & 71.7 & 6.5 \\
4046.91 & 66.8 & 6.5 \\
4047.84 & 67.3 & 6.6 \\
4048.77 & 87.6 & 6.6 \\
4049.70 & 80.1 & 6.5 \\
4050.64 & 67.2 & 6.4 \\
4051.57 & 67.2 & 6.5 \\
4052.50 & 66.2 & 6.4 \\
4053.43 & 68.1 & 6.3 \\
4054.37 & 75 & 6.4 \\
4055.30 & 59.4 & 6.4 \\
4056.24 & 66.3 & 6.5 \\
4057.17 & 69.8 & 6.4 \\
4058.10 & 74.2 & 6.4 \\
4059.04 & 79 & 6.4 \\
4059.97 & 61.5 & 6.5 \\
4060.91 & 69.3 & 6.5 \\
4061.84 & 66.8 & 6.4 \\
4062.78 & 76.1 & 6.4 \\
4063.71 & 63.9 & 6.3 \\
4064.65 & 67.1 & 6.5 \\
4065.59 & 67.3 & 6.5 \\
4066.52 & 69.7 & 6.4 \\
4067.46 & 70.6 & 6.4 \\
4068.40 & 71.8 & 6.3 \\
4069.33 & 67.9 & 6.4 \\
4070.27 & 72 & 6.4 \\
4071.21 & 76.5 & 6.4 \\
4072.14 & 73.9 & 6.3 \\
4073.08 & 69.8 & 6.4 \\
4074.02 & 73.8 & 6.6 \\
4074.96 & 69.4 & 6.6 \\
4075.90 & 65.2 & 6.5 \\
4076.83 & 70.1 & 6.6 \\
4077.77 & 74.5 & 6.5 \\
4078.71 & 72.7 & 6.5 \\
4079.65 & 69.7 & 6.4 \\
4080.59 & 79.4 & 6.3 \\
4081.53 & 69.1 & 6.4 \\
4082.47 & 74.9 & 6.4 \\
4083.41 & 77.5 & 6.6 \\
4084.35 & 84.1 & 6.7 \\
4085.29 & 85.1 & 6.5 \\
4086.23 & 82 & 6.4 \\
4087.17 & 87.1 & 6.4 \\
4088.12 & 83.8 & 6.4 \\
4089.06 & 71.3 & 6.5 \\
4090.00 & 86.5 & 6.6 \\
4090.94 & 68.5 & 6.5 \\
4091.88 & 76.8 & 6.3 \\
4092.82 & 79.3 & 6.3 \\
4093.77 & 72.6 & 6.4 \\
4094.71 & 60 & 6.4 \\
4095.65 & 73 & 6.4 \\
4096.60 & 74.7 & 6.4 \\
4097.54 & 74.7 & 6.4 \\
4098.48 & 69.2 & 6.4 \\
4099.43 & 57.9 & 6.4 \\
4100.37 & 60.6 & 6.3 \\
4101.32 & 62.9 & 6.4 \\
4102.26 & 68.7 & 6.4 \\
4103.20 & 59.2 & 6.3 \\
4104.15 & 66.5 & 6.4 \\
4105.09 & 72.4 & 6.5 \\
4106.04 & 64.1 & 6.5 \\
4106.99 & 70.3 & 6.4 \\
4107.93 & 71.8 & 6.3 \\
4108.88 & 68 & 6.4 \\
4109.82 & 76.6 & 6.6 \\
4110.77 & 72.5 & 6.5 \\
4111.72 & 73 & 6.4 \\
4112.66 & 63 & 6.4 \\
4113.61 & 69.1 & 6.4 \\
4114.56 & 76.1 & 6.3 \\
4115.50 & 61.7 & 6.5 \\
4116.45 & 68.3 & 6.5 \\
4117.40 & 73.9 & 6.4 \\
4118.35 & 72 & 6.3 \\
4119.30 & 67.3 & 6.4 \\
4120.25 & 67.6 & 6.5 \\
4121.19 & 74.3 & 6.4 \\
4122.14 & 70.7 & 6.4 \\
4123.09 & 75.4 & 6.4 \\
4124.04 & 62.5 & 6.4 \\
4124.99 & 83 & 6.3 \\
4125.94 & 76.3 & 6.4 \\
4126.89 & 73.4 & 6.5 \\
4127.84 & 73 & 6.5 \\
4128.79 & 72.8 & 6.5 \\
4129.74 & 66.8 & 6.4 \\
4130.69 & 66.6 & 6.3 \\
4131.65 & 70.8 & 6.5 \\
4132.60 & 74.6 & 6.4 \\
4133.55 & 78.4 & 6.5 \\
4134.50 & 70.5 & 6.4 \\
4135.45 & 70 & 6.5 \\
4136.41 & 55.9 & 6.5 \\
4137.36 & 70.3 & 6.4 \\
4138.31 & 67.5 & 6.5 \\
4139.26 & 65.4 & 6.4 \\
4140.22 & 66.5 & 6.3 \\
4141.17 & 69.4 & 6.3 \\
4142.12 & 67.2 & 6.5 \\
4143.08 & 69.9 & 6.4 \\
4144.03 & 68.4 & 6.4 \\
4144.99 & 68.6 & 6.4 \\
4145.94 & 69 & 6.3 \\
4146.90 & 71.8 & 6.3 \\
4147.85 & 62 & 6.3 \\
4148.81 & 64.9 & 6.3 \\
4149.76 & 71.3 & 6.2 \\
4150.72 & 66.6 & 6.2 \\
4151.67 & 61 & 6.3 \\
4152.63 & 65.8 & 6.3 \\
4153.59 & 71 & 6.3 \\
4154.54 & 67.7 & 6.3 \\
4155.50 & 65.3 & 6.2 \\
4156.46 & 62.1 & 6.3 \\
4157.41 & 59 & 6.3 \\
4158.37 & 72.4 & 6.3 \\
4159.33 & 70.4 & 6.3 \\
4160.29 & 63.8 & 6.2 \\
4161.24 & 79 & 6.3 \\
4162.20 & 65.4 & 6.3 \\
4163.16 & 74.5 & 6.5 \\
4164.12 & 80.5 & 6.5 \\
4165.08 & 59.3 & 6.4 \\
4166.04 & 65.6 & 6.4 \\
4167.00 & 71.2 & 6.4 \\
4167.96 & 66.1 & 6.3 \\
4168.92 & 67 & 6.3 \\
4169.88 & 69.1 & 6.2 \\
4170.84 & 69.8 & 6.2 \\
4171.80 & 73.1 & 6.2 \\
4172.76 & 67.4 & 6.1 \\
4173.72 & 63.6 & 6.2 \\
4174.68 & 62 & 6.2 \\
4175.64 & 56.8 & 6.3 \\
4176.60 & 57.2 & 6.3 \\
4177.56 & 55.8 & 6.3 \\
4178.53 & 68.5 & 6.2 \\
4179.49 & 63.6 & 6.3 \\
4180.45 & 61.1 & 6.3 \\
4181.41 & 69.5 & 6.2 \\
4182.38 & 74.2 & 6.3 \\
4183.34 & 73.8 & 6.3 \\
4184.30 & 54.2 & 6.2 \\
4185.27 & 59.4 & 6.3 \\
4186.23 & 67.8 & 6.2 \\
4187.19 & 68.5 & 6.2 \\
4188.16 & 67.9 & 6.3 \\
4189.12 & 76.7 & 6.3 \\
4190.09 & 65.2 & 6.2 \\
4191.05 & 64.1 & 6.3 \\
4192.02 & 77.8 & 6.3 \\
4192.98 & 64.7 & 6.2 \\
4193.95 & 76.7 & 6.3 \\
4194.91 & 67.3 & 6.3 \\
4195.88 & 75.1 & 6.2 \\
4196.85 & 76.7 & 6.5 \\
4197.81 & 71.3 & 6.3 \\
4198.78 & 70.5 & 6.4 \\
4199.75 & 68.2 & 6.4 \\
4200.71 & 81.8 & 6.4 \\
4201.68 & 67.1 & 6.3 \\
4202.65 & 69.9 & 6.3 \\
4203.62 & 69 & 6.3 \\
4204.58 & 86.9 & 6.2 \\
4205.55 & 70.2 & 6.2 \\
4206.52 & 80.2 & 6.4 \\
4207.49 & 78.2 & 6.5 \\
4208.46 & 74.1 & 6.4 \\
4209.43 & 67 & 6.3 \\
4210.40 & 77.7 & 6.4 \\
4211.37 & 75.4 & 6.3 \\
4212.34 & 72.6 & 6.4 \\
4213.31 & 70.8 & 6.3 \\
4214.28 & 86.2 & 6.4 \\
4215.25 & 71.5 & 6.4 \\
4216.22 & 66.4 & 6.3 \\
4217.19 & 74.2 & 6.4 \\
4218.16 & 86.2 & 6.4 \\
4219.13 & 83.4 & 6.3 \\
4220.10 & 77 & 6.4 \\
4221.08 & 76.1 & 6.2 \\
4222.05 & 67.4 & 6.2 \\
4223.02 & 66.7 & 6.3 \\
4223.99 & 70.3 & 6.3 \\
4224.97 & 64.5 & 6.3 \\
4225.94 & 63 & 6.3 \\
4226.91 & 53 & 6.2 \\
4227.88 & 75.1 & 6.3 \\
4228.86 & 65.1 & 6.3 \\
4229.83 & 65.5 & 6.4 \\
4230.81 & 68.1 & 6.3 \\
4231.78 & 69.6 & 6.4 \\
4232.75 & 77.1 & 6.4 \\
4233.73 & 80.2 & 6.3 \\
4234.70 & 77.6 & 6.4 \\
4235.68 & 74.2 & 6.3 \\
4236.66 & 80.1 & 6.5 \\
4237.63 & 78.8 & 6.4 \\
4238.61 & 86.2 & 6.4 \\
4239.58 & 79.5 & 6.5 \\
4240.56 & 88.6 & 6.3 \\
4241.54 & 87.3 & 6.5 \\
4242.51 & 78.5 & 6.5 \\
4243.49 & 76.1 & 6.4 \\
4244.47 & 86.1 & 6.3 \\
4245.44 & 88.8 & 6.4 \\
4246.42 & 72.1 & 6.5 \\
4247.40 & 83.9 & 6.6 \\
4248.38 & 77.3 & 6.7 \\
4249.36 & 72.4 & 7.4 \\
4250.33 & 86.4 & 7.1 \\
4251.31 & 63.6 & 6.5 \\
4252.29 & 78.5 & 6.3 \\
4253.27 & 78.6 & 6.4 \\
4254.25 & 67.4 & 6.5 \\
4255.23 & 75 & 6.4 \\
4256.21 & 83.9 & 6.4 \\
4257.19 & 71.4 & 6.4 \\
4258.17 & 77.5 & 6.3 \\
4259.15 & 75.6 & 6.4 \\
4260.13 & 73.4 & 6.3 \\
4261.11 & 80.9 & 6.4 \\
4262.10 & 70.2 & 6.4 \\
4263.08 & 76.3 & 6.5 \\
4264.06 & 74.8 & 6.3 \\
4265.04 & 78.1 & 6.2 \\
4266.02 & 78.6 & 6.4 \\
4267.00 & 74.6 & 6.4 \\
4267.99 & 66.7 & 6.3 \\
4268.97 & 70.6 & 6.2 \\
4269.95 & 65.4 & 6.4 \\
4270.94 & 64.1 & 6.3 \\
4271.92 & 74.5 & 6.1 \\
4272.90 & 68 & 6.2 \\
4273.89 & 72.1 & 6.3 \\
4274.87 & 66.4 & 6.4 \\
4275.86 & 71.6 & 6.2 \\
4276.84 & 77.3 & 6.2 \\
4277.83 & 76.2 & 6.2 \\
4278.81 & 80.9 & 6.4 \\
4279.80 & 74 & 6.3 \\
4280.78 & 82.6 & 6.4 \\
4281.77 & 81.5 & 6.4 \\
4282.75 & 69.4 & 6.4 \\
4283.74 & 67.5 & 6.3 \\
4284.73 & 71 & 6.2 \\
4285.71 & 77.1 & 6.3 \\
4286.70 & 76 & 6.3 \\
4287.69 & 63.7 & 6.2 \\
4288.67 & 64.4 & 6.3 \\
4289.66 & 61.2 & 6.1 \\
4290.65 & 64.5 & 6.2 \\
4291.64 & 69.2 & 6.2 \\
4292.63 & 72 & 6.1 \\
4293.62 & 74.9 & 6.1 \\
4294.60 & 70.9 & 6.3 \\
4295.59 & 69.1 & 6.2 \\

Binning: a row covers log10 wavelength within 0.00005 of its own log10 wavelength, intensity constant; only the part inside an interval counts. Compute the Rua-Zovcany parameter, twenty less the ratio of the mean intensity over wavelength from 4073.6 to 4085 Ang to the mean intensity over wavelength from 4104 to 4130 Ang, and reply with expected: 19.0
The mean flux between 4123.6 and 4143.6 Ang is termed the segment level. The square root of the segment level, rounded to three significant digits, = 8.37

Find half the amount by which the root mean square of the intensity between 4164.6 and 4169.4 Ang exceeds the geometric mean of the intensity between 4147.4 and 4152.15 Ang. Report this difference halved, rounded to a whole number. 0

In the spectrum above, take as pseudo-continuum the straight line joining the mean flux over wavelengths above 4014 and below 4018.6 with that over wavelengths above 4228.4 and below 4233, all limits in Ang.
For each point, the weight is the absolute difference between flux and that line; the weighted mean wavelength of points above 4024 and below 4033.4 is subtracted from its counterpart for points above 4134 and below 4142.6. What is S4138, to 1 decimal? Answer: 108.8 Ang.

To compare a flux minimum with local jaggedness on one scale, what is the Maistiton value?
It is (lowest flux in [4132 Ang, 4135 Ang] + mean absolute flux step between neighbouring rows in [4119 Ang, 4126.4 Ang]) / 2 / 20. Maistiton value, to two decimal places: 1.96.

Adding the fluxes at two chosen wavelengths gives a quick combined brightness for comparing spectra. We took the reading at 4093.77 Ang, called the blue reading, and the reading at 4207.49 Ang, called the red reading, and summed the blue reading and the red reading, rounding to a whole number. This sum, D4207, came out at 151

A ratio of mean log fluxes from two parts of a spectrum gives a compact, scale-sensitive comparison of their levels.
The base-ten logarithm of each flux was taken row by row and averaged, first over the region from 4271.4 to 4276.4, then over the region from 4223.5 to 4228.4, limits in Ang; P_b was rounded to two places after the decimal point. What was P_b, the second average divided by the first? 0.98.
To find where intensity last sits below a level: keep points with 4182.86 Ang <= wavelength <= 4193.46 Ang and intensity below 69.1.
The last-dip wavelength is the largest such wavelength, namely 4192.98 Ang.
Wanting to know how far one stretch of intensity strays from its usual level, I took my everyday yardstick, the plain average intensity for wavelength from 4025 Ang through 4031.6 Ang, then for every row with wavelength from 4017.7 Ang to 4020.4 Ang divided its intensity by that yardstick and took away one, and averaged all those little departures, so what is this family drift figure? 0.116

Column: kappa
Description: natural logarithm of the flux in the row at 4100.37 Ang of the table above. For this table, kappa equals 4.10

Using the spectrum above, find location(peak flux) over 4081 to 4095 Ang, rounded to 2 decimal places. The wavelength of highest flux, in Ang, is 4087.17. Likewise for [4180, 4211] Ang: 4204.58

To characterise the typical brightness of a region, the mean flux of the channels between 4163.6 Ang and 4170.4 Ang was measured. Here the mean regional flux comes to 68.4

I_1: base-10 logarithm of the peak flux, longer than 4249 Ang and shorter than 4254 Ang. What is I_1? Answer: 1.94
